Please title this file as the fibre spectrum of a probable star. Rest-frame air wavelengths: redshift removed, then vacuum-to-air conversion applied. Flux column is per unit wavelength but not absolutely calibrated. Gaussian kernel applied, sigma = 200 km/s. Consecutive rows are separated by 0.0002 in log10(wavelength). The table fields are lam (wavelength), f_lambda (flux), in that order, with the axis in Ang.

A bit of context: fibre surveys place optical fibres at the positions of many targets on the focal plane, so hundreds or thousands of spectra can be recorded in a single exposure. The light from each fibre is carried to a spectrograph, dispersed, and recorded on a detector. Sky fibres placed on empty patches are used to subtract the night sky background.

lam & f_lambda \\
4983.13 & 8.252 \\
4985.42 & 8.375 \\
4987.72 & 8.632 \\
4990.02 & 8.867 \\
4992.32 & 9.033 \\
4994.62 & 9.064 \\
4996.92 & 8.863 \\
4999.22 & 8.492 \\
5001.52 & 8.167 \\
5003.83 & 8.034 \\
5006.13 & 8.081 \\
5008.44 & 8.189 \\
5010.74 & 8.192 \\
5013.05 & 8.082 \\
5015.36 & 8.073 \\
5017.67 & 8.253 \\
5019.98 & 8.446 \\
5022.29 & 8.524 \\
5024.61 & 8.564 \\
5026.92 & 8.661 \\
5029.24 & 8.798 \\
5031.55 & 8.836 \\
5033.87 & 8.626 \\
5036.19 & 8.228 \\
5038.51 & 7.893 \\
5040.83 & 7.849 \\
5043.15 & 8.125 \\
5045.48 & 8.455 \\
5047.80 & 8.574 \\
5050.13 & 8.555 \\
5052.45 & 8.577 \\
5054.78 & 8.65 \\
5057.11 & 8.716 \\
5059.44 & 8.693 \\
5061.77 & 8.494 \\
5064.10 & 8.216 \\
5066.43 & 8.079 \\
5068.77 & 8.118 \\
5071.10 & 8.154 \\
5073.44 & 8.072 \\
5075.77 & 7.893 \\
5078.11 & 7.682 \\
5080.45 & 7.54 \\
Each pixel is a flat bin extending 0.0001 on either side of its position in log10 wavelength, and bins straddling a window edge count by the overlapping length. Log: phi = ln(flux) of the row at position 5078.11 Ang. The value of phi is 2.04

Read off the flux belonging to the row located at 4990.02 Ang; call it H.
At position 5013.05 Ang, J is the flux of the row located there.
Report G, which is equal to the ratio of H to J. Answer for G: 1.10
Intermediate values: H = 8.867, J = 8.082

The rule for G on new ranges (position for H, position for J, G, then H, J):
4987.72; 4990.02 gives 0.97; 8.632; 8.867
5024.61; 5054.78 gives 0.99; 8.564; 8.65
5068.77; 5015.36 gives 1.01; 8.118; 8.073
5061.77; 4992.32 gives 0.94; 8.494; 9.033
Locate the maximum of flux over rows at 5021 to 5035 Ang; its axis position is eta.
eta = 5031.55 Ang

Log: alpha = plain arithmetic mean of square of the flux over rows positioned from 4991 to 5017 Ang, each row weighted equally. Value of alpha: 70.5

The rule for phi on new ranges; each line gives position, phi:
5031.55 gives 2.18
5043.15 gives 2.09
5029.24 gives 2.17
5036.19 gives 2.11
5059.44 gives 2.16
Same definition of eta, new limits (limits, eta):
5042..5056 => 5054.78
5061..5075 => 5061.77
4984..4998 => 4994.62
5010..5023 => 5022.29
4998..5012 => 4999.22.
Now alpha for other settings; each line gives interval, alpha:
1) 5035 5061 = 70.5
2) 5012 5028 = 70.1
